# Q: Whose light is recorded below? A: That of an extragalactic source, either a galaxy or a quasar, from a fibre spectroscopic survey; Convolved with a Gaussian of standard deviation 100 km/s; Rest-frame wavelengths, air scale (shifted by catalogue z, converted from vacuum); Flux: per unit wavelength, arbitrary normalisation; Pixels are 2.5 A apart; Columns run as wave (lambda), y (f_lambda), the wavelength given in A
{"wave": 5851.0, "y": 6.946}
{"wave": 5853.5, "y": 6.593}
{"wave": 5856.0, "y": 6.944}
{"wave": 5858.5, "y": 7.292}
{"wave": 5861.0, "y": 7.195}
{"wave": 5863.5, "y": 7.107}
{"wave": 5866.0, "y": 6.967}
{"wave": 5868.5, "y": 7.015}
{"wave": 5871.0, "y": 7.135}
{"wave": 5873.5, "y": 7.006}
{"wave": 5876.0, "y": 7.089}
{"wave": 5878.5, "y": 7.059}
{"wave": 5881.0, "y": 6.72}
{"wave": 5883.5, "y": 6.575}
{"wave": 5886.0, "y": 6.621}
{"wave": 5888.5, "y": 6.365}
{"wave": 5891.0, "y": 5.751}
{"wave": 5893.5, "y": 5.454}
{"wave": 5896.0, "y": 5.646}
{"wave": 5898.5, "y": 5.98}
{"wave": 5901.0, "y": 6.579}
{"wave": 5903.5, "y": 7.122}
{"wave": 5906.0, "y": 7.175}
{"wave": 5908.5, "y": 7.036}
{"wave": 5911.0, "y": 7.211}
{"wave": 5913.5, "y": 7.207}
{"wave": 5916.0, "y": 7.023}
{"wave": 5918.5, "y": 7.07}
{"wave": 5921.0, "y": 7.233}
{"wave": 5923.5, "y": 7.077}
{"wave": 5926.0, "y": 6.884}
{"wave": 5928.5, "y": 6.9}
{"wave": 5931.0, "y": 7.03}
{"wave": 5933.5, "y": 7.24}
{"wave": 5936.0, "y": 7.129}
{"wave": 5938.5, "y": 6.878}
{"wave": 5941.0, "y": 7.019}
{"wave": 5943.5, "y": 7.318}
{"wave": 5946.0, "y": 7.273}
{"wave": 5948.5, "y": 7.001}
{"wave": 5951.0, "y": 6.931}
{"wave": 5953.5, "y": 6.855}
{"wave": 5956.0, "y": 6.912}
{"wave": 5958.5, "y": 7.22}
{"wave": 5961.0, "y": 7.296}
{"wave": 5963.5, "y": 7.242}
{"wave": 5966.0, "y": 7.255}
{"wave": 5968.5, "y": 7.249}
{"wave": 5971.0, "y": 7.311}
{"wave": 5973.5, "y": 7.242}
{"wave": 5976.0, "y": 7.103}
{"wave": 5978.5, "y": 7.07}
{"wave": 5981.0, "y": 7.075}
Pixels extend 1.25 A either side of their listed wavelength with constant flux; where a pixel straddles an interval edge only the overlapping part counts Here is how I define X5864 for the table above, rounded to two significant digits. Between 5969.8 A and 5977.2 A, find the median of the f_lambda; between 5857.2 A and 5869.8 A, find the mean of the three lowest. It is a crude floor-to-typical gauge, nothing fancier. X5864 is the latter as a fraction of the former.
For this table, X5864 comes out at 0.97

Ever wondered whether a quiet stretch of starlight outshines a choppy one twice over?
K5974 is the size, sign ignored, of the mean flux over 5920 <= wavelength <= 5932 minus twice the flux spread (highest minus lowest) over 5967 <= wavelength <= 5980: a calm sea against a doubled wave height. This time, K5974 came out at 6.5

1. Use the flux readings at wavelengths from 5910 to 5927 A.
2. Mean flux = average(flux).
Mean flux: 7.10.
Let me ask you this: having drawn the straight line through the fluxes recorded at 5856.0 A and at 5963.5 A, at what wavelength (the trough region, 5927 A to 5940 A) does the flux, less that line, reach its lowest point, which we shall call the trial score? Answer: 5938.5 A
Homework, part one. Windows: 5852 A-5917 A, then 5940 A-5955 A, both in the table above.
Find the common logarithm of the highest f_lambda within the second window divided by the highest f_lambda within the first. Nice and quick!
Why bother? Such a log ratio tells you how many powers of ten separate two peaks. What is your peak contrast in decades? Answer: 0.002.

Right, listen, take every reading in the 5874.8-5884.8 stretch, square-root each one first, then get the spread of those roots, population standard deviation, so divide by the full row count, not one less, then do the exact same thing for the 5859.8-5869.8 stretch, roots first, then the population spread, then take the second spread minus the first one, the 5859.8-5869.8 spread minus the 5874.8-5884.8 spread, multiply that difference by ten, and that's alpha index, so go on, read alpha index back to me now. -0.26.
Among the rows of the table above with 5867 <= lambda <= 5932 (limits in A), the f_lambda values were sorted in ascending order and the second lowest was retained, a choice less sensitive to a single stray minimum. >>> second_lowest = 5.646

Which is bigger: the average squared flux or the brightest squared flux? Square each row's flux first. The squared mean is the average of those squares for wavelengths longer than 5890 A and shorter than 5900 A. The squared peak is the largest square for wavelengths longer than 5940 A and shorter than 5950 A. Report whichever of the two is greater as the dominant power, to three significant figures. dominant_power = 53.6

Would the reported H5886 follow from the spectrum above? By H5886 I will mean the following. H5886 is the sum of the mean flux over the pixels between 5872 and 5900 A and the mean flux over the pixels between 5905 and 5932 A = 13.5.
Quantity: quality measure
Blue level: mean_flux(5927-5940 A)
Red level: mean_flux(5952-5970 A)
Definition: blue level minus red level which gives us -0.11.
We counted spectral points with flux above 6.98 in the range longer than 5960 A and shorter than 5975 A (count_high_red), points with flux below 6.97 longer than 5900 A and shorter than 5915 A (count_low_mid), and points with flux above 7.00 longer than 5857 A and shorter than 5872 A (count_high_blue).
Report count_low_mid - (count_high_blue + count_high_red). -10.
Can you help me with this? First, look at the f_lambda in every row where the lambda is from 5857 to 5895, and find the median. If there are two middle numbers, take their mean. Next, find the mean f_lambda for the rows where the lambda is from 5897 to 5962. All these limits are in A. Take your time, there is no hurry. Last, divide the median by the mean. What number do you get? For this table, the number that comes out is 0.998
